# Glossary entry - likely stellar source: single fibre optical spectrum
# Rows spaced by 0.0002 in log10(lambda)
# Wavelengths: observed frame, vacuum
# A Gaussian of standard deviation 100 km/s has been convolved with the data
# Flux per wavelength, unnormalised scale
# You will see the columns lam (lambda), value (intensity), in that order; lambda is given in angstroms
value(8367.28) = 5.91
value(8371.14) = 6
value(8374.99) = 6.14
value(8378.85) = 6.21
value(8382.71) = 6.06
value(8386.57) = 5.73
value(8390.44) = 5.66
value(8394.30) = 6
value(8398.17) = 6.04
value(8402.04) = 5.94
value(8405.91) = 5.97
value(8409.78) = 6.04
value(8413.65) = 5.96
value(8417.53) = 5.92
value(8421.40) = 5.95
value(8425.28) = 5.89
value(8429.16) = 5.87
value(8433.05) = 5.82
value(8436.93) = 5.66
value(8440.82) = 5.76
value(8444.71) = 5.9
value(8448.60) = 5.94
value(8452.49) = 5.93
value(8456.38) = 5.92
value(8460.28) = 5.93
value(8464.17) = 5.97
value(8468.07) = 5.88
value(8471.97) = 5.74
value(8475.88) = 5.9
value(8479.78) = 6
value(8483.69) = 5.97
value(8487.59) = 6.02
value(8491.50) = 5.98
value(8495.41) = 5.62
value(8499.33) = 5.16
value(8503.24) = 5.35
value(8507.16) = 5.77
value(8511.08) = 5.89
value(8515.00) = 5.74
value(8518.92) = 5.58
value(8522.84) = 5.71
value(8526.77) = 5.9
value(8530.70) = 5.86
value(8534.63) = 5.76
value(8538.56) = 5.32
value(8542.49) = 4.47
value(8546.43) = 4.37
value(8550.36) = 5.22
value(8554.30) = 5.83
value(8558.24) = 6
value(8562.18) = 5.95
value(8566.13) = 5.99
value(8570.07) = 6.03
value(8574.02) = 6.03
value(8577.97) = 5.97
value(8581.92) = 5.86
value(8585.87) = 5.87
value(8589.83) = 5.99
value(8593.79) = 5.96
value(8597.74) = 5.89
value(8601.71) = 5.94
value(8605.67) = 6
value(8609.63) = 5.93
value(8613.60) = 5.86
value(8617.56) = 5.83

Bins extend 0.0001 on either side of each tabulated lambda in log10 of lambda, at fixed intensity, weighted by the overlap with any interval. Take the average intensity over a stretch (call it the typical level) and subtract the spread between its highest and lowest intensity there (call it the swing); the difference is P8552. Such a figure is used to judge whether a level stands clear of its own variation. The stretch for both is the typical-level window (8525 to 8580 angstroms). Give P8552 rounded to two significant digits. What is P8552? 4.0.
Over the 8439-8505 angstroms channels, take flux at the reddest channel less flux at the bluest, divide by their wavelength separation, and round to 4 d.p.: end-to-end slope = -0.0066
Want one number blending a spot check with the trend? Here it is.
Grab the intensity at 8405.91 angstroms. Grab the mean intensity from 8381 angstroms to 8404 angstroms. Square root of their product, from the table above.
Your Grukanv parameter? 5.94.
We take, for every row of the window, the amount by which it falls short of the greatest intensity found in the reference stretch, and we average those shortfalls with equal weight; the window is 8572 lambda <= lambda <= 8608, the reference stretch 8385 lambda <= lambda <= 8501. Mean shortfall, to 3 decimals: 0.094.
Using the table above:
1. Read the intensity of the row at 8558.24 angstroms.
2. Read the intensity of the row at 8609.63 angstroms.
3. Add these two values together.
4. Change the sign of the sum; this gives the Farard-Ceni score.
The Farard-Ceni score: -11.9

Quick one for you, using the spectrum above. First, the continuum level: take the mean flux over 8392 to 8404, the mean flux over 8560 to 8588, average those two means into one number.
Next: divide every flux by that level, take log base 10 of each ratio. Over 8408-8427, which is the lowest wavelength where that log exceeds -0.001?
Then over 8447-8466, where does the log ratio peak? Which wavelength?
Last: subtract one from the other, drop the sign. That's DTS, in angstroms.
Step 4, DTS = 54.4 angstroms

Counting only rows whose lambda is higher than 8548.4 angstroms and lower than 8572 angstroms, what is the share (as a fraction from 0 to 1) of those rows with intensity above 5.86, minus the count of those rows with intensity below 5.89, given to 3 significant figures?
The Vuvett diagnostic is -1.33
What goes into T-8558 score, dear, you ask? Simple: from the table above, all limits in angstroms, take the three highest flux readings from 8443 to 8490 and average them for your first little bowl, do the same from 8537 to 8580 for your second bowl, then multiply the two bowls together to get 36.1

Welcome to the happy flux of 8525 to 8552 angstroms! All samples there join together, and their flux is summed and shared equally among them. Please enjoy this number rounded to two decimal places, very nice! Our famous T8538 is 5.27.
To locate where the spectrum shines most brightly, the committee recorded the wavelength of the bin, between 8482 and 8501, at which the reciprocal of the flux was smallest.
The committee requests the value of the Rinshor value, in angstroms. 8487.59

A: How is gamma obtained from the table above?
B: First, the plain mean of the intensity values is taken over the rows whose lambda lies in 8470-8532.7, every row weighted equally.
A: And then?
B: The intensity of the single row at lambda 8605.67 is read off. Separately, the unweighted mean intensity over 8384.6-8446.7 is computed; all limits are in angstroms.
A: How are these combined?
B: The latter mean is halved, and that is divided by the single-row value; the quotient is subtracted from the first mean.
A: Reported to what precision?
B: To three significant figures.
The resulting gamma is 5.27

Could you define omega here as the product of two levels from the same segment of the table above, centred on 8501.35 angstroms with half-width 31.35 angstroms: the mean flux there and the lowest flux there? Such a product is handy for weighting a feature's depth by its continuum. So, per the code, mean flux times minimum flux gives 29.7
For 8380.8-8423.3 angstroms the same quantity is 33.6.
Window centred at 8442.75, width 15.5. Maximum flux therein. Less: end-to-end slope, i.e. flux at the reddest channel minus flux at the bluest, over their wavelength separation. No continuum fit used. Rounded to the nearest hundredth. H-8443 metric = 5.92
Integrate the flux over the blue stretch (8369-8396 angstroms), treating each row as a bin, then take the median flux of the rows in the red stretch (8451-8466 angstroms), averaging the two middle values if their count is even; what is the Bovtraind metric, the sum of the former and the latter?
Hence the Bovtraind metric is 167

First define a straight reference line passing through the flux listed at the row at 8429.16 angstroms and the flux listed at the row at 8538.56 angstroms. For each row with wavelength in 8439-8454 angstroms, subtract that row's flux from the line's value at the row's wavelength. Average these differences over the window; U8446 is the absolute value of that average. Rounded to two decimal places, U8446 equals 0.10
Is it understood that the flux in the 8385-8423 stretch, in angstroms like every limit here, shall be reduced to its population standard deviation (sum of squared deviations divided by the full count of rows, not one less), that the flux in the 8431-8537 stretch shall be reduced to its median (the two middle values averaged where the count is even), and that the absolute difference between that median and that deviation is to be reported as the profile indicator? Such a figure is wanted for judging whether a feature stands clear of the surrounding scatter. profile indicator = 5.76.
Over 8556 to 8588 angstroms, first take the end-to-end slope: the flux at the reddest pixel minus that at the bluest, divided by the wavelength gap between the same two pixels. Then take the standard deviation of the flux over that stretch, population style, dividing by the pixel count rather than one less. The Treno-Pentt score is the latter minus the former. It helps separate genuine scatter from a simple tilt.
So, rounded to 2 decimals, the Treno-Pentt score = 0.07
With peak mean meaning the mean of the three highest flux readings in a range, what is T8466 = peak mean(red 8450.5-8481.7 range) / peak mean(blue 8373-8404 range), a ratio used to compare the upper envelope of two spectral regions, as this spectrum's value 0.97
